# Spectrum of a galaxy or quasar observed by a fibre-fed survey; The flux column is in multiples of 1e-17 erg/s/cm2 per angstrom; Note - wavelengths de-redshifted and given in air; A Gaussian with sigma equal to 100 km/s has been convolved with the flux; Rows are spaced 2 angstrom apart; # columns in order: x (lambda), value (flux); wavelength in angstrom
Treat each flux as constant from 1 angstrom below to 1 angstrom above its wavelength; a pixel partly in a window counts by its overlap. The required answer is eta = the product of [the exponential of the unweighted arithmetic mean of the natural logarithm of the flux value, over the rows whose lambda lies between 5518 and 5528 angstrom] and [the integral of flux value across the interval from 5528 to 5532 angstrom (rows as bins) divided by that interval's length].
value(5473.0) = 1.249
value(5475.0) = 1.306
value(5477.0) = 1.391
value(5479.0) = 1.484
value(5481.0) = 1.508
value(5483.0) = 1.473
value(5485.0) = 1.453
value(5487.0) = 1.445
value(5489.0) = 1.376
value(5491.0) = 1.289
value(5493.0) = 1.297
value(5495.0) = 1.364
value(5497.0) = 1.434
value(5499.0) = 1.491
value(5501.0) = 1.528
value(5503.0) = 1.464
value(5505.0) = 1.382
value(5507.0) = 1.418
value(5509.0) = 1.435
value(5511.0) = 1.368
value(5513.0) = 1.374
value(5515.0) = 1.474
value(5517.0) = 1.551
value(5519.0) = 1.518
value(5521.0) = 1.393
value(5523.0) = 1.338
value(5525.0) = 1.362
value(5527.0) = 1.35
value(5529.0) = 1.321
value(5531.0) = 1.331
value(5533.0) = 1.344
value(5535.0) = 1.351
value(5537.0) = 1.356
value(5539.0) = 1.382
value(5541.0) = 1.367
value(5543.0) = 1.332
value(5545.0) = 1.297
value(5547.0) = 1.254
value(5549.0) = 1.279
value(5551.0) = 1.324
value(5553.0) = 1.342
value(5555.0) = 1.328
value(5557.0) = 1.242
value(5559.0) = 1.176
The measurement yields 1.84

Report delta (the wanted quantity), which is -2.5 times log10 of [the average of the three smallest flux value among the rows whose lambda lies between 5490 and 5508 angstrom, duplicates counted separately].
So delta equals -0.299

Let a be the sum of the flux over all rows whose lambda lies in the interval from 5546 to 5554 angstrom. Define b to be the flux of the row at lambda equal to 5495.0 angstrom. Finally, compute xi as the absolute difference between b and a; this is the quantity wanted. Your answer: 3.8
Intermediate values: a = 5.2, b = 1.364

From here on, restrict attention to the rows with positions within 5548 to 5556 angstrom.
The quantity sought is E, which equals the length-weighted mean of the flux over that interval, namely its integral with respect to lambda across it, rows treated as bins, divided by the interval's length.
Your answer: 1.32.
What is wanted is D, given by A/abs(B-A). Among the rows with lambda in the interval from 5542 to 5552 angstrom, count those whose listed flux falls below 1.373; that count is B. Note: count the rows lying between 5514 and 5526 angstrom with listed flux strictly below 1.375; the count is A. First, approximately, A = 2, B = 5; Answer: 0.7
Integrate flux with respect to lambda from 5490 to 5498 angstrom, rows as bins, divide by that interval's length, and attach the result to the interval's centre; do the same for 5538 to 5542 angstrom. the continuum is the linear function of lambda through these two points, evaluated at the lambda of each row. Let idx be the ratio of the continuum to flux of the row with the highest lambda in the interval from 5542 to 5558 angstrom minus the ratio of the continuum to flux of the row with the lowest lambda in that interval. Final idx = 0.08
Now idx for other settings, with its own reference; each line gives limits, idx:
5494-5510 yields -0.04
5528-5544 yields 0.00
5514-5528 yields 0.09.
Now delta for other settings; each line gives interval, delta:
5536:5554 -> -0.265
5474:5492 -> -0.304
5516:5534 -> -0.310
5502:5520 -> -0.345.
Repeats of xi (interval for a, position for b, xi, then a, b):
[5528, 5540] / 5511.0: 6.7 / 8.1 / 1.368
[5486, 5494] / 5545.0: 4.1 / 5.4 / 1.297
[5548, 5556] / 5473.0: 4.0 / 5.3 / 1.249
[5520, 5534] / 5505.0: 8.1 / 9.4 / 1.382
